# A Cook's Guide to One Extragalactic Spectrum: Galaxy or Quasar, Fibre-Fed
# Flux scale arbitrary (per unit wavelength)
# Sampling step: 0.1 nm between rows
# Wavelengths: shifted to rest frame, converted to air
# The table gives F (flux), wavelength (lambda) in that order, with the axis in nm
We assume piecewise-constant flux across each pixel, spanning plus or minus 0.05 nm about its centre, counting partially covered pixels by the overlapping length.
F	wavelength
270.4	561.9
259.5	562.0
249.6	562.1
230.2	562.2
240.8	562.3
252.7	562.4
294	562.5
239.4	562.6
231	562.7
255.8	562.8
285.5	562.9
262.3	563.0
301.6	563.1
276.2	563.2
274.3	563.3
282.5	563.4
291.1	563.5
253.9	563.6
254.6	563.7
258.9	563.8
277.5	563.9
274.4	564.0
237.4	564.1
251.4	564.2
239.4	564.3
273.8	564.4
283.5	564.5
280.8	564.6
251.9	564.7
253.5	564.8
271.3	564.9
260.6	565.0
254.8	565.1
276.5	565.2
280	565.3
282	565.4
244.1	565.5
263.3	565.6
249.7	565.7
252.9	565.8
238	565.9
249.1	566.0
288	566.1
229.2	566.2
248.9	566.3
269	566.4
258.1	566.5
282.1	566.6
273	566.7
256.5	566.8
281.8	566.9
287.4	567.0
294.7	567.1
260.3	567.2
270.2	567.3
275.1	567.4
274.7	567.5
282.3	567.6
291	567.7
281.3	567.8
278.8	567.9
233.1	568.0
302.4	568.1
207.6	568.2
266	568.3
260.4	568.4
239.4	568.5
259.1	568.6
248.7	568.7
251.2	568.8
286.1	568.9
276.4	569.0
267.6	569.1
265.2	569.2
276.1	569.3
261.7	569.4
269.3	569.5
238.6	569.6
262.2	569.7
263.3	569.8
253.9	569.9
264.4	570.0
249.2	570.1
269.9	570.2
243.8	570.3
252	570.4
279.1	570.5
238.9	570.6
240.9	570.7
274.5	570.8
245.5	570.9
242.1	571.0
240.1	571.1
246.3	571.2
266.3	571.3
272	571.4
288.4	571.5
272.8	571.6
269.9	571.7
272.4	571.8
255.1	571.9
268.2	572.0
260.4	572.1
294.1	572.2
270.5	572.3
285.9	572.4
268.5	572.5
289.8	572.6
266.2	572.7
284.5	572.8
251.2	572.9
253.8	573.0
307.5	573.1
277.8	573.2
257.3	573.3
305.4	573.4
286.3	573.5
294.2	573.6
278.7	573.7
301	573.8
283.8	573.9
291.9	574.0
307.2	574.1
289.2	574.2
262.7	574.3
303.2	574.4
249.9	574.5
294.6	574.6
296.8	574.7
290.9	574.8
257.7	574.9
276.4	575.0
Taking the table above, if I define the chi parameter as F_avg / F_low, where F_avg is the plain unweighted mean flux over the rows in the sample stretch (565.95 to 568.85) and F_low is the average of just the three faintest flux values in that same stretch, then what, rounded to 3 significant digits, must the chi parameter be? 1.19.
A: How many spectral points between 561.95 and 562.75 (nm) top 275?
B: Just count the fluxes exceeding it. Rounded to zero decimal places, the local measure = 1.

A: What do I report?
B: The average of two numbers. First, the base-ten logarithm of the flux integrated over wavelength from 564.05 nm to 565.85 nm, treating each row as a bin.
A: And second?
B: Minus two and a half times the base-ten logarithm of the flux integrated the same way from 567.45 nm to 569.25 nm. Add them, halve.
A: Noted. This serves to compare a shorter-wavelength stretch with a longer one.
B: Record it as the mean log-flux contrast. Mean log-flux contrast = -2.01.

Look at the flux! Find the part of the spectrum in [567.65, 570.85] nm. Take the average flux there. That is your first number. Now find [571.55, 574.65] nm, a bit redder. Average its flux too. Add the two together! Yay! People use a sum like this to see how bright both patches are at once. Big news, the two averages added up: 540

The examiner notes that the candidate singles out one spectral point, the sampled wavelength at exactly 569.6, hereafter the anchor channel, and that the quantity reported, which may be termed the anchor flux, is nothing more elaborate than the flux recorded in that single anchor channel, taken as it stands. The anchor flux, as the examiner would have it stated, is 238.6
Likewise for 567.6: 282.3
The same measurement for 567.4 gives 275.1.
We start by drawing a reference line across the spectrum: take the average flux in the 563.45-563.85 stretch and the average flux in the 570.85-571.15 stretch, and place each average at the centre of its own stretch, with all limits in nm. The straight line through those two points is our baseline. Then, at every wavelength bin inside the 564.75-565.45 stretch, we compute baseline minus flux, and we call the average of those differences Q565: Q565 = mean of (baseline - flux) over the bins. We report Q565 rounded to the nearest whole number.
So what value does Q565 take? -8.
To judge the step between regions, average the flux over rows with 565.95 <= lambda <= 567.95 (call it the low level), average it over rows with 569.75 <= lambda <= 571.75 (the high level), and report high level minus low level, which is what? -13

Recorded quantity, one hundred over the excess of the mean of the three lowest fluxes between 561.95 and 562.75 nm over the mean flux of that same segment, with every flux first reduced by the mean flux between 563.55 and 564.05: -6.2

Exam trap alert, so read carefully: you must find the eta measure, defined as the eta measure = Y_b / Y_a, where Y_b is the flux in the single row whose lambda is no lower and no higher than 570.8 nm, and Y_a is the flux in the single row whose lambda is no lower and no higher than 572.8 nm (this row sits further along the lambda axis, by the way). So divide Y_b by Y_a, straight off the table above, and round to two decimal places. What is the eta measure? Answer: 0.96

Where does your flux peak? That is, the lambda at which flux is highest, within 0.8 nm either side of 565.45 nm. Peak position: 566.1 nm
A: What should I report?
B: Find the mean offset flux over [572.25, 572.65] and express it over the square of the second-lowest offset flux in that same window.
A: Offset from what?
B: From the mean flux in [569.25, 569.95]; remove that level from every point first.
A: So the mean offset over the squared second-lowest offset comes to 0.19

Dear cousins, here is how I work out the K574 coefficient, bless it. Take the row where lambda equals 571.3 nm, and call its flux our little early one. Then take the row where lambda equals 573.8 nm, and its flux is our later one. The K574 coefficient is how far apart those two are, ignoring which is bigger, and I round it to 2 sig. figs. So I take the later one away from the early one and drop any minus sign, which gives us 35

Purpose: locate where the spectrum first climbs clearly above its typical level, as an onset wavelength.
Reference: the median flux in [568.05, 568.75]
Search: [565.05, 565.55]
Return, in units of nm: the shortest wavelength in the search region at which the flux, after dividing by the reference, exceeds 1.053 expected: 565.2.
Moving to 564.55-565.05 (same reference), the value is 564.6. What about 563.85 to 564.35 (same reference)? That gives 563.9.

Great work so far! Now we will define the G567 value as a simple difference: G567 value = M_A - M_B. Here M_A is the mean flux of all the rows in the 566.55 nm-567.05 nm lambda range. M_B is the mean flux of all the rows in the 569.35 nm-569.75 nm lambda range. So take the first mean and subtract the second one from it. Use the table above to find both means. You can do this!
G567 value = 18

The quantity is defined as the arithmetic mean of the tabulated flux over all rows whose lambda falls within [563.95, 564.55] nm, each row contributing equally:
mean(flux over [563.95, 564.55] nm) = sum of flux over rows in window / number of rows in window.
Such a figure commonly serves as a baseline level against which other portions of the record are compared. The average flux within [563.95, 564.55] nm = 260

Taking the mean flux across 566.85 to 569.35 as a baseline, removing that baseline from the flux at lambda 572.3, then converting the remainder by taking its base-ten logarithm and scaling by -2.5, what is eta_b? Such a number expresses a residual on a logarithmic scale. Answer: -1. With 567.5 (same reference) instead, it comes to -2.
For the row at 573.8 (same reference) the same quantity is -4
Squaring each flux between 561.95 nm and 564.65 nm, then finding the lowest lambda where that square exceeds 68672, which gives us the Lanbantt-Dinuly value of 562.5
